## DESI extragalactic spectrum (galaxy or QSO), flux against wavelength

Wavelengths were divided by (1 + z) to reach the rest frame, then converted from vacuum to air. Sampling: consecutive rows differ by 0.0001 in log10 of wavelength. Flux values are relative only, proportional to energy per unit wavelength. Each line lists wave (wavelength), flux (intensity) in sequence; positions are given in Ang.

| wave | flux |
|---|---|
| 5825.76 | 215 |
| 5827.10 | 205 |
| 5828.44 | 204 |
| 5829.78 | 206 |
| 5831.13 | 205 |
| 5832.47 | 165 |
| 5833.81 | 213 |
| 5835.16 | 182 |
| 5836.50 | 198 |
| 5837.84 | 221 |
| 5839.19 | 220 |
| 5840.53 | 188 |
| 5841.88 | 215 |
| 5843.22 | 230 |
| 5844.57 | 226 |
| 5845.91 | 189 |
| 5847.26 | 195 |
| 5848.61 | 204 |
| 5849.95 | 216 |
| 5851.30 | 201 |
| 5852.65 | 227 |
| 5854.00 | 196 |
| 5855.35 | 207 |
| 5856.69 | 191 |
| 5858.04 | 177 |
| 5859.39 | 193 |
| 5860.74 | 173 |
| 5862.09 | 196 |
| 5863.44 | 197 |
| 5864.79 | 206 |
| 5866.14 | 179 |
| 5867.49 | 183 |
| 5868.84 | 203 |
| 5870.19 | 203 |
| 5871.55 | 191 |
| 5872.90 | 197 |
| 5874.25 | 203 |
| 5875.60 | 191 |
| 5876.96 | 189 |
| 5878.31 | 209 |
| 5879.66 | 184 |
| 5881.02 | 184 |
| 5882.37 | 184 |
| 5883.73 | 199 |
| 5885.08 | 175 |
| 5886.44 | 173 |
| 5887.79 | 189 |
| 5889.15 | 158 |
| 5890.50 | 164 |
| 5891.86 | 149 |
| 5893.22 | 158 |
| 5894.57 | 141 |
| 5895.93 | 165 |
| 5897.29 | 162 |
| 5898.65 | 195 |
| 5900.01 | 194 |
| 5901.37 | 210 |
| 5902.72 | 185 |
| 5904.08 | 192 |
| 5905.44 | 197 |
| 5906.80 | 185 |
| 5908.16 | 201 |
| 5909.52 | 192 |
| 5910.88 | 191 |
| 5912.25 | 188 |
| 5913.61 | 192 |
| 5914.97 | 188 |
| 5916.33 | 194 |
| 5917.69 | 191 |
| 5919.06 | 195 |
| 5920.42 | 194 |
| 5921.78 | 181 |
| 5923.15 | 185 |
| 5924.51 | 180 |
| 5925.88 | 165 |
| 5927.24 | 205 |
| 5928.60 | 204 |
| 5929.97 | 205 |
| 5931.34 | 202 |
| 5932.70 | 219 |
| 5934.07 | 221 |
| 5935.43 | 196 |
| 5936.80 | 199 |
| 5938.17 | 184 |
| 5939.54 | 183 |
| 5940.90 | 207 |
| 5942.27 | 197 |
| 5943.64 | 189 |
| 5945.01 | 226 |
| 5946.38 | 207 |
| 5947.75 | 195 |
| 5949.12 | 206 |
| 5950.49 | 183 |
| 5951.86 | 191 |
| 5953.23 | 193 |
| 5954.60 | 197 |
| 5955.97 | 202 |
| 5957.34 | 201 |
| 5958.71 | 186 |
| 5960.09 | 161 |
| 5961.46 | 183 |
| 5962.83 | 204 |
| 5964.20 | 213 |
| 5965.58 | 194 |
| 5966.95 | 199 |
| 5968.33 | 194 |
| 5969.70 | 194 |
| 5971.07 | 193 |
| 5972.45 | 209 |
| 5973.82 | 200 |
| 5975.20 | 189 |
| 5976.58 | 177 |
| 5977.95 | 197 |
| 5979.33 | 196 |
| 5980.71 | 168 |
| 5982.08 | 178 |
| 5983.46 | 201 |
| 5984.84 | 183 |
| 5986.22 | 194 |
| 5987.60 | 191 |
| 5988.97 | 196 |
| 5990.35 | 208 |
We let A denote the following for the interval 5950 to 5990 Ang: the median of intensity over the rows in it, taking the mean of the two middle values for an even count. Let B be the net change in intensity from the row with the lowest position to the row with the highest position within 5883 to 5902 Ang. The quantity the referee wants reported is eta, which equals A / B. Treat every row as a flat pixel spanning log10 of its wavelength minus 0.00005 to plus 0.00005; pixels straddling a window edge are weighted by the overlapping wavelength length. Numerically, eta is 18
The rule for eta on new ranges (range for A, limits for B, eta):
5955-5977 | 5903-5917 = 97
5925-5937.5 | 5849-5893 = -3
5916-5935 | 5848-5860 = -18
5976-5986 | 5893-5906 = 5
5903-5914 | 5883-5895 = -3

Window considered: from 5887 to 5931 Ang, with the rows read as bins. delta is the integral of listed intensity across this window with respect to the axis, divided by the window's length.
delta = 184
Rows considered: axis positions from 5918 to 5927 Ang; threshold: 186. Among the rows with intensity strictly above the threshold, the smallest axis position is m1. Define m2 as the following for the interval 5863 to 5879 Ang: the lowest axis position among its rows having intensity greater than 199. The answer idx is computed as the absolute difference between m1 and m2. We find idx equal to 54.3 Ang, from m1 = 5919.06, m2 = 5864.79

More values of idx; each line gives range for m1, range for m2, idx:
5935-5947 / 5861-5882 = 70.6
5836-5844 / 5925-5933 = 90.7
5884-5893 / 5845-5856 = 39.2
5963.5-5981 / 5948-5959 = 15.1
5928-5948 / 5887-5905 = 27.2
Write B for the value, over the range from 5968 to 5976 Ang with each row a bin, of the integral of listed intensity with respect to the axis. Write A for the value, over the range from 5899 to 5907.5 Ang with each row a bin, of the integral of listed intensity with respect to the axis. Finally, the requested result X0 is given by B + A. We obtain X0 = 3220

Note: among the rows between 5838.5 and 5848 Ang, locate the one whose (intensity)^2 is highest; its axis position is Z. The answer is 5843.22 Ang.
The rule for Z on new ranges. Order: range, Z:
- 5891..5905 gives 5901.37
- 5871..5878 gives 5874.25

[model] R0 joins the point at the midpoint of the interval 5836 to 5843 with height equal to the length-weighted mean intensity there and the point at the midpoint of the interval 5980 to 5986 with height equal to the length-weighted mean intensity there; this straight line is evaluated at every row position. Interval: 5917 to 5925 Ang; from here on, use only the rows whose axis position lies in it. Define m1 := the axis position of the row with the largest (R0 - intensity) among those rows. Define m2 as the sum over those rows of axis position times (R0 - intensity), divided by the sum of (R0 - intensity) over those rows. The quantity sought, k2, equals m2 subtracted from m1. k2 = 2.0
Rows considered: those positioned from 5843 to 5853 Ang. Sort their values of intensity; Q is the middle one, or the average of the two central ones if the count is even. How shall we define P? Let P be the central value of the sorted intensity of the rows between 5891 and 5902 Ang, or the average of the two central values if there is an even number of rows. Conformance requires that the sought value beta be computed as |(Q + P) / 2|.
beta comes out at 187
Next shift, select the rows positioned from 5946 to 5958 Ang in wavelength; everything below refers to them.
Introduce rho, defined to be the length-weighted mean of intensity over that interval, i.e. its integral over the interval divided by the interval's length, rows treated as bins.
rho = 197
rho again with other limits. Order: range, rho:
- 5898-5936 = 195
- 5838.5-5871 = 201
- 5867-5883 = 194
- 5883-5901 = 172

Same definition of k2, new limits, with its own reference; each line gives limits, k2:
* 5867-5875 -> -2.2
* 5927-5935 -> -0.2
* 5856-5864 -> 1.1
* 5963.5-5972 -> -1.1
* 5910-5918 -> -1.6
